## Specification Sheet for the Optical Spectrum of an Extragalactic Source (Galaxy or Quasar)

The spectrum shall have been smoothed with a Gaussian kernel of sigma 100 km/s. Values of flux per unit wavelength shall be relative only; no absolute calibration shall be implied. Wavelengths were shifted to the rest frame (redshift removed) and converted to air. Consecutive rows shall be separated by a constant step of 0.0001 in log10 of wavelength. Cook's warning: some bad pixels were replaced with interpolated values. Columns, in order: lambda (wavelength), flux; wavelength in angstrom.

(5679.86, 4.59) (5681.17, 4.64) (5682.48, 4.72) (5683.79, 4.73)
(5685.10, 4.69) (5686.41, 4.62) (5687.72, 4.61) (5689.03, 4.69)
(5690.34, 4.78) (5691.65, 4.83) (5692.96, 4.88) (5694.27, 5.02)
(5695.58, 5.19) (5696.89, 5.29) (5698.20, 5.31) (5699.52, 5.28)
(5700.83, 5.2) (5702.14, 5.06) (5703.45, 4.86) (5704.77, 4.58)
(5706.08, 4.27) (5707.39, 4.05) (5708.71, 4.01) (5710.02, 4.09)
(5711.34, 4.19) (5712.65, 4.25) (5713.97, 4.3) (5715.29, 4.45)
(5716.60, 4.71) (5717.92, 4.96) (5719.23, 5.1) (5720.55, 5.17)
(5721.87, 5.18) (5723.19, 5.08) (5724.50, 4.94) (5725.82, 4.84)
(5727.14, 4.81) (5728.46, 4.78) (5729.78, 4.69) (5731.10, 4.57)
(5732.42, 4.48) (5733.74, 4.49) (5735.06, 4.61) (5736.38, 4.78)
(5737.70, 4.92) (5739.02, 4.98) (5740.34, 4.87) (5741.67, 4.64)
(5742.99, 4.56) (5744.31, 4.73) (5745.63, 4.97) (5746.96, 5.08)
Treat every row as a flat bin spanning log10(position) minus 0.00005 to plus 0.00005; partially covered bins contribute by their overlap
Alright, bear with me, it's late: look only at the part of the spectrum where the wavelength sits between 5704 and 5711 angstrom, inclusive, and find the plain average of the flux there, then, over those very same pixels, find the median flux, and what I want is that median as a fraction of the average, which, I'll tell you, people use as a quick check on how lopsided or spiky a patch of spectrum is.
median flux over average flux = 0.97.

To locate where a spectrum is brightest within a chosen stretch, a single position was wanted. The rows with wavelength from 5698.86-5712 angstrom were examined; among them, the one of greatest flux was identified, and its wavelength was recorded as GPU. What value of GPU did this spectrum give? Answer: 5699.52 angstrom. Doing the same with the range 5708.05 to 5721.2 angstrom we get 5720.55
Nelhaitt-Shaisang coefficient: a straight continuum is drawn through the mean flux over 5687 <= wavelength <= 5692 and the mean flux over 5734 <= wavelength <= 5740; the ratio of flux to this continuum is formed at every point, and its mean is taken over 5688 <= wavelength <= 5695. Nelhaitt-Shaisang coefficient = 1.02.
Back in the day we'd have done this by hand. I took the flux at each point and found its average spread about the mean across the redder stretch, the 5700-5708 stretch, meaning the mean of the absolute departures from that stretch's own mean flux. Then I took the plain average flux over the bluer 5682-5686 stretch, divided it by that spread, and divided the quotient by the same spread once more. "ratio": 34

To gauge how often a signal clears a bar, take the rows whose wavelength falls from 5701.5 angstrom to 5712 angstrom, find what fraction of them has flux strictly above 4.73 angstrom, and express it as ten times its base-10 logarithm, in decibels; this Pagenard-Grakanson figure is -6.0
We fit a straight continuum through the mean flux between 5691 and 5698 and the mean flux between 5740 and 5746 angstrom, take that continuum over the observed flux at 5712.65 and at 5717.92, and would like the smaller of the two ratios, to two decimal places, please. 0.99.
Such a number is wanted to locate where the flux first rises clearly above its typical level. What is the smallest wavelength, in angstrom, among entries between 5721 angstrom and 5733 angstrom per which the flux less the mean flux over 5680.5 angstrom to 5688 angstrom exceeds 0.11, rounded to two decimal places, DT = 5721.87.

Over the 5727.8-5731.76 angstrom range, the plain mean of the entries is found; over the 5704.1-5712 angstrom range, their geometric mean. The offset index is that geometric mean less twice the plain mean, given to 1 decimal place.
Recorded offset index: -5.2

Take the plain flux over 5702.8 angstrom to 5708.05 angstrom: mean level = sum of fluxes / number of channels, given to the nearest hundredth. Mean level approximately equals 4.44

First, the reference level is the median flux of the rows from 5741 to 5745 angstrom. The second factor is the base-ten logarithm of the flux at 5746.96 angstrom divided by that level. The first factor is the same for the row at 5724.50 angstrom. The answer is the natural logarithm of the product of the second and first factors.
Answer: -6.8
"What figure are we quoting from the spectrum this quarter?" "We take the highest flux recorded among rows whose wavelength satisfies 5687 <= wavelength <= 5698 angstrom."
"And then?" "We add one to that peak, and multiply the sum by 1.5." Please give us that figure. 9.4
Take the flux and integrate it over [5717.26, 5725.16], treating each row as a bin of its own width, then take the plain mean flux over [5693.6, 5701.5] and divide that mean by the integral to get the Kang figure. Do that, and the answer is 0.130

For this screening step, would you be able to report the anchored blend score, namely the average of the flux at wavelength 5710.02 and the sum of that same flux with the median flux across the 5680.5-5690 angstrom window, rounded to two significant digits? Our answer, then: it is 6.4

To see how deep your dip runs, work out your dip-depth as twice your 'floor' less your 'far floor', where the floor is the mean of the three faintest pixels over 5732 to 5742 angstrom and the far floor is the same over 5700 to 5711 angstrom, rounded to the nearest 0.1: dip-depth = 5.0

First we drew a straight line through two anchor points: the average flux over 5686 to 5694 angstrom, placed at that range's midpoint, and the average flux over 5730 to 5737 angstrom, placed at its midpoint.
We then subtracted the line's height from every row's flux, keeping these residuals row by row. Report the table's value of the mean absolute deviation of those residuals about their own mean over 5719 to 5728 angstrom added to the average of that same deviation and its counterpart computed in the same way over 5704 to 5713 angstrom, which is 0.25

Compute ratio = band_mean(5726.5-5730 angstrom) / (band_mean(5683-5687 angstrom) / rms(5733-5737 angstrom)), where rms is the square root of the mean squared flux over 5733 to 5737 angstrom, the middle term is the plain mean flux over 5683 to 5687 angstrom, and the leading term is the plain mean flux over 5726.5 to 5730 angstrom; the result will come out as 4.7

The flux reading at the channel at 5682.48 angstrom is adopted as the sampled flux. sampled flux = 4.72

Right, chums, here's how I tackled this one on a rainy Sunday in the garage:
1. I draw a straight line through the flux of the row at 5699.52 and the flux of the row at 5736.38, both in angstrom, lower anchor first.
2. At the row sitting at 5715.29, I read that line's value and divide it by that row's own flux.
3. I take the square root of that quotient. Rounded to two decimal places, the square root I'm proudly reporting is 1.07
